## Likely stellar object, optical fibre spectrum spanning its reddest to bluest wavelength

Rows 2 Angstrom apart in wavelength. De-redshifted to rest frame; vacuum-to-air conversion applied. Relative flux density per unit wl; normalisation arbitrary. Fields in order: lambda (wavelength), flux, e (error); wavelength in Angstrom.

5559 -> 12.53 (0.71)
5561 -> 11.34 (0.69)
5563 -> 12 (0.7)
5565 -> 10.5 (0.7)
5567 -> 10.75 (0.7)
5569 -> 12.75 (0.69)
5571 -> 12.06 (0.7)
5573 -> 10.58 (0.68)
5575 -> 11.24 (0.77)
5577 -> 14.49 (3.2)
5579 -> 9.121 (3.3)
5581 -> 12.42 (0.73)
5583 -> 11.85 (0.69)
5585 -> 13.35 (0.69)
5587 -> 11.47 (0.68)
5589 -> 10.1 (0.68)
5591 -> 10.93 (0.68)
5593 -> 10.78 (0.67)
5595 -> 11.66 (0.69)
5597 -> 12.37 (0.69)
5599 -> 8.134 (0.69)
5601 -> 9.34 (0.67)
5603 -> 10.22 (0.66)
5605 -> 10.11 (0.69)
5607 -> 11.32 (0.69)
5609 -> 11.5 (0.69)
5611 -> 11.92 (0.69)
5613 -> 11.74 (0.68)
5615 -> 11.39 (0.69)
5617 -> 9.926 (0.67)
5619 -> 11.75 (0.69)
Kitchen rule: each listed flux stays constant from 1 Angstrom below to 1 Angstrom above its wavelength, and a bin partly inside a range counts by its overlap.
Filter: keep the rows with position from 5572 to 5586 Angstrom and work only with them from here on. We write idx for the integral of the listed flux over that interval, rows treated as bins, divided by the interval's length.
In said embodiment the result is 11.9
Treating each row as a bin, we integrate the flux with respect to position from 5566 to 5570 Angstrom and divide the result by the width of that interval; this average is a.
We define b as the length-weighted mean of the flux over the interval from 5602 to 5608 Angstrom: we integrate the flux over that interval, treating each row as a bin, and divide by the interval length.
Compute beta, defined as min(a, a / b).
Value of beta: 1.11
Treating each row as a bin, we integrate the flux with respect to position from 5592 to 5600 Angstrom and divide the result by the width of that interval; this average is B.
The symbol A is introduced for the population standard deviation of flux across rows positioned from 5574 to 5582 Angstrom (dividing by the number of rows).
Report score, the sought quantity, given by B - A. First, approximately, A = 1.94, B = 10.7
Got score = 8.8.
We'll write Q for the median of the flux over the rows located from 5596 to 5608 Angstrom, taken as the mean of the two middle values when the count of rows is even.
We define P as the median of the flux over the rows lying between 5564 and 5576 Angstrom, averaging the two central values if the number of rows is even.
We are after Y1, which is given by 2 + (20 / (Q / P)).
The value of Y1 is 23.6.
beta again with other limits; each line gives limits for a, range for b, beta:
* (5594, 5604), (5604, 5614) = 0.91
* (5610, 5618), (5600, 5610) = 1.07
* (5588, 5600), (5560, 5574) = 0.93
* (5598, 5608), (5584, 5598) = 0.85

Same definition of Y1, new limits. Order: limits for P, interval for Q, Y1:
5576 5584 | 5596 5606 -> 26.0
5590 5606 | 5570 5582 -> 20.0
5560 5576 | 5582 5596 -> 21.7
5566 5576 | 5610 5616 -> 21.1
